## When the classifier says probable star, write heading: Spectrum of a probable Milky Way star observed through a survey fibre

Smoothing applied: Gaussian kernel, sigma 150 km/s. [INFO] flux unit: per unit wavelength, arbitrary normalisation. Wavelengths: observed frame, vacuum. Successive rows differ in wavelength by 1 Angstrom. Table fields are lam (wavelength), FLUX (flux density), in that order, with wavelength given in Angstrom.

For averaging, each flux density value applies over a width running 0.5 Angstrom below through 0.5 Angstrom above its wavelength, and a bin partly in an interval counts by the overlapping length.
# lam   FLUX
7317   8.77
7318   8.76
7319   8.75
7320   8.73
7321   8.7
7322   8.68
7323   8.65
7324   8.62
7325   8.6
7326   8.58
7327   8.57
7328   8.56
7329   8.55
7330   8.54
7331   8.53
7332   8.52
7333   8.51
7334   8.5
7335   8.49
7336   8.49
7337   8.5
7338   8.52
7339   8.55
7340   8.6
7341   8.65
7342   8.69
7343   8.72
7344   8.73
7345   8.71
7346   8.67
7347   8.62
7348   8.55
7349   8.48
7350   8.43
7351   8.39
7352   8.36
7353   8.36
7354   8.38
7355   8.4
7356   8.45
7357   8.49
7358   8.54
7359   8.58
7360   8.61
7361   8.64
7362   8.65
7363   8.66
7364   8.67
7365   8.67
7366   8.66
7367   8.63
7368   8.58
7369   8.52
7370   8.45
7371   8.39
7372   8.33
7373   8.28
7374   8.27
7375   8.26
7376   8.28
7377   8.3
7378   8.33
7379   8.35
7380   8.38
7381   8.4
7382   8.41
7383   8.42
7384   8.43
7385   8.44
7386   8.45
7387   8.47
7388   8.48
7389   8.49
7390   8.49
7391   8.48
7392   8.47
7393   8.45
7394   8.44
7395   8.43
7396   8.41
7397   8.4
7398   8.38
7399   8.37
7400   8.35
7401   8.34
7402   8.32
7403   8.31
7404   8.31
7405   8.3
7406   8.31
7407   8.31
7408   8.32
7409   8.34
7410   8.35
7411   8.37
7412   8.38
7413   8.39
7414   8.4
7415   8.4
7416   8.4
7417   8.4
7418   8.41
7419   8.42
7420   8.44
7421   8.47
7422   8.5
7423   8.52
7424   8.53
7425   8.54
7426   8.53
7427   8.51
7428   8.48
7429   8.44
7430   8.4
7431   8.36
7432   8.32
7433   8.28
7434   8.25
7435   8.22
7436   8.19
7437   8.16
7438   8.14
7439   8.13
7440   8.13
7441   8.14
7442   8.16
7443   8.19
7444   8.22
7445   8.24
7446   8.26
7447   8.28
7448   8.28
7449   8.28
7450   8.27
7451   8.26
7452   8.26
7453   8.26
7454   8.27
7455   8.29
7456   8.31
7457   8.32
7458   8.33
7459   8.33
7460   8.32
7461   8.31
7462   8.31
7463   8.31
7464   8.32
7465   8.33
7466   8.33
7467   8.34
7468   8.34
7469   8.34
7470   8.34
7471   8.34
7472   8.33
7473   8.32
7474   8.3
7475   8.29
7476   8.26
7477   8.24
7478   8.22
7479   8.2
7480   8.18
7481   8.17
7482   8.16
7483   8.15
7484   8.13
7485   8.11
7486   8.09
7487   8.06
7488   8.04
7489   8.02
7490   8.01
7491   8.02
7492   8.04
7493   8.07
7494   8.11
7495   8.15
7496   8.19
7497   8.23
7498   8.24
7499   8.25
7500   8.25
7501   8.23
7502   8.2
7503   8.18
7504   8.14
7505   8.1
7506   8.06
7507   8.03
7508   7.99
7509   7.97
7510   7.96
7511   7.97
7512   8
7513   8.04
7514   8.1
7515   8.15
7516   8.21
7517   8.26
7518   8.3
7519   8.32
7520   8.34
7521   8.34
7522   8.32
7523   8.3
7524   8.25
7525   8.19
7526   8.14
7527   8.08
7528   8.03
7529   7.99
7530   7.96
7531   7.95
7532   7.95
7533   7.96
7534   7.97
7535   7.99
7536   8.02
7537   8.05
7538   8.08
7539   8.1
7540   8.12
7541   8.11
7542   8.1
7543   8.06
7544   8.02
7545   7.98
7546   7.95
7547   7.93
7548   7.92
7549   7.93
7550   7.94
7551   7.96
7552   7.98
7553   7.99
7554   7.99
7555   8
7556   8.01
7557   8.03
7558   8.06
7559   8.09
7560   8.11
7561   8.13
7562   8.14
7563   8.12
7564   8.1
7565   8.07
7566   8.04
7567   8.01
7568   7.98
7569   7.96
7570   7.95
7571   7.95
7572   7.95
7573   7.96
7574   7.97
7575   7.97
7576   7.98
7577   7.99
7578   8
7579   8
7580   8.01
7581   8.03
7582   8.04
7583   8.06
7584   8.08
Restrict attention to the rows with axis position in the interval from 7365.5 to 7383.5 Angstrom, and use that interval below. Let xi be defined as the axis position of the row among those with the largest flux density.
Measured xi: 7366 Angstrom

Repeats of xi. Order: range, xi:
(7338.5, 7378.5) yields 7344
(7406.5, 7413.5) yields 7413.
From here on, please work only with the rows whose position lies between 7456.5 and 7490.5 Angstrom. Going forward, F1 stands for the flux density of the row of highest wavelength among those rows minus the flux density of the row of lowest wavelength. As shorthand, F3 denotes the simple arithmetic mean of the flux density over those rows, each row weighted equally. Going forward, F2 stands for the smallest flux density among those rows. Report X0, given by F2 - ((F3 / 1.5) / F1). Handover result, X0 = 26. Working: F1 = -0.31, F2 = 8.01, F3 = 8.24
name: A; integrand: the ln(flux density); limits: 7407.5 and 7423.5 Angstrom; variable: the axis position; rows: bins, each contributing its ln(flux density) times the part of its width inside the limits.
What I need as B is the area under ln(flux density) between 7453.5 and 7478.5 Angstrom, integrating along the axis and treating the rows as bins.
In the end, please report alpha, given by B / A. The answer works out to 1.55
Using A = 34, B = 53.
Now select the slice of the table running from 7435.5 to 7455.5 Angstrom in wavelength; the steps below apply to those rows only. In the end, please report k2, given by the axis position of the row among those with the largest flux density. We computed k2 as 7455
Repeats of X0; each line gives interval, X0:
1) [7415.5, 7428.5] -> -62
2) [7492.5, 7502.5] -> -34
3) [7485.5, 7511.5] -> 53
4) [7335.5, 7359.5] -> -55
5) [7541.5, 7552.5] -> 52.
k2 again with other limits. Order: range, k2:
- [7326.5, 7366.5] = 7344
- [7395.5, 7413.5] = 7396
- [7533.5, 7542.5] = 7540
